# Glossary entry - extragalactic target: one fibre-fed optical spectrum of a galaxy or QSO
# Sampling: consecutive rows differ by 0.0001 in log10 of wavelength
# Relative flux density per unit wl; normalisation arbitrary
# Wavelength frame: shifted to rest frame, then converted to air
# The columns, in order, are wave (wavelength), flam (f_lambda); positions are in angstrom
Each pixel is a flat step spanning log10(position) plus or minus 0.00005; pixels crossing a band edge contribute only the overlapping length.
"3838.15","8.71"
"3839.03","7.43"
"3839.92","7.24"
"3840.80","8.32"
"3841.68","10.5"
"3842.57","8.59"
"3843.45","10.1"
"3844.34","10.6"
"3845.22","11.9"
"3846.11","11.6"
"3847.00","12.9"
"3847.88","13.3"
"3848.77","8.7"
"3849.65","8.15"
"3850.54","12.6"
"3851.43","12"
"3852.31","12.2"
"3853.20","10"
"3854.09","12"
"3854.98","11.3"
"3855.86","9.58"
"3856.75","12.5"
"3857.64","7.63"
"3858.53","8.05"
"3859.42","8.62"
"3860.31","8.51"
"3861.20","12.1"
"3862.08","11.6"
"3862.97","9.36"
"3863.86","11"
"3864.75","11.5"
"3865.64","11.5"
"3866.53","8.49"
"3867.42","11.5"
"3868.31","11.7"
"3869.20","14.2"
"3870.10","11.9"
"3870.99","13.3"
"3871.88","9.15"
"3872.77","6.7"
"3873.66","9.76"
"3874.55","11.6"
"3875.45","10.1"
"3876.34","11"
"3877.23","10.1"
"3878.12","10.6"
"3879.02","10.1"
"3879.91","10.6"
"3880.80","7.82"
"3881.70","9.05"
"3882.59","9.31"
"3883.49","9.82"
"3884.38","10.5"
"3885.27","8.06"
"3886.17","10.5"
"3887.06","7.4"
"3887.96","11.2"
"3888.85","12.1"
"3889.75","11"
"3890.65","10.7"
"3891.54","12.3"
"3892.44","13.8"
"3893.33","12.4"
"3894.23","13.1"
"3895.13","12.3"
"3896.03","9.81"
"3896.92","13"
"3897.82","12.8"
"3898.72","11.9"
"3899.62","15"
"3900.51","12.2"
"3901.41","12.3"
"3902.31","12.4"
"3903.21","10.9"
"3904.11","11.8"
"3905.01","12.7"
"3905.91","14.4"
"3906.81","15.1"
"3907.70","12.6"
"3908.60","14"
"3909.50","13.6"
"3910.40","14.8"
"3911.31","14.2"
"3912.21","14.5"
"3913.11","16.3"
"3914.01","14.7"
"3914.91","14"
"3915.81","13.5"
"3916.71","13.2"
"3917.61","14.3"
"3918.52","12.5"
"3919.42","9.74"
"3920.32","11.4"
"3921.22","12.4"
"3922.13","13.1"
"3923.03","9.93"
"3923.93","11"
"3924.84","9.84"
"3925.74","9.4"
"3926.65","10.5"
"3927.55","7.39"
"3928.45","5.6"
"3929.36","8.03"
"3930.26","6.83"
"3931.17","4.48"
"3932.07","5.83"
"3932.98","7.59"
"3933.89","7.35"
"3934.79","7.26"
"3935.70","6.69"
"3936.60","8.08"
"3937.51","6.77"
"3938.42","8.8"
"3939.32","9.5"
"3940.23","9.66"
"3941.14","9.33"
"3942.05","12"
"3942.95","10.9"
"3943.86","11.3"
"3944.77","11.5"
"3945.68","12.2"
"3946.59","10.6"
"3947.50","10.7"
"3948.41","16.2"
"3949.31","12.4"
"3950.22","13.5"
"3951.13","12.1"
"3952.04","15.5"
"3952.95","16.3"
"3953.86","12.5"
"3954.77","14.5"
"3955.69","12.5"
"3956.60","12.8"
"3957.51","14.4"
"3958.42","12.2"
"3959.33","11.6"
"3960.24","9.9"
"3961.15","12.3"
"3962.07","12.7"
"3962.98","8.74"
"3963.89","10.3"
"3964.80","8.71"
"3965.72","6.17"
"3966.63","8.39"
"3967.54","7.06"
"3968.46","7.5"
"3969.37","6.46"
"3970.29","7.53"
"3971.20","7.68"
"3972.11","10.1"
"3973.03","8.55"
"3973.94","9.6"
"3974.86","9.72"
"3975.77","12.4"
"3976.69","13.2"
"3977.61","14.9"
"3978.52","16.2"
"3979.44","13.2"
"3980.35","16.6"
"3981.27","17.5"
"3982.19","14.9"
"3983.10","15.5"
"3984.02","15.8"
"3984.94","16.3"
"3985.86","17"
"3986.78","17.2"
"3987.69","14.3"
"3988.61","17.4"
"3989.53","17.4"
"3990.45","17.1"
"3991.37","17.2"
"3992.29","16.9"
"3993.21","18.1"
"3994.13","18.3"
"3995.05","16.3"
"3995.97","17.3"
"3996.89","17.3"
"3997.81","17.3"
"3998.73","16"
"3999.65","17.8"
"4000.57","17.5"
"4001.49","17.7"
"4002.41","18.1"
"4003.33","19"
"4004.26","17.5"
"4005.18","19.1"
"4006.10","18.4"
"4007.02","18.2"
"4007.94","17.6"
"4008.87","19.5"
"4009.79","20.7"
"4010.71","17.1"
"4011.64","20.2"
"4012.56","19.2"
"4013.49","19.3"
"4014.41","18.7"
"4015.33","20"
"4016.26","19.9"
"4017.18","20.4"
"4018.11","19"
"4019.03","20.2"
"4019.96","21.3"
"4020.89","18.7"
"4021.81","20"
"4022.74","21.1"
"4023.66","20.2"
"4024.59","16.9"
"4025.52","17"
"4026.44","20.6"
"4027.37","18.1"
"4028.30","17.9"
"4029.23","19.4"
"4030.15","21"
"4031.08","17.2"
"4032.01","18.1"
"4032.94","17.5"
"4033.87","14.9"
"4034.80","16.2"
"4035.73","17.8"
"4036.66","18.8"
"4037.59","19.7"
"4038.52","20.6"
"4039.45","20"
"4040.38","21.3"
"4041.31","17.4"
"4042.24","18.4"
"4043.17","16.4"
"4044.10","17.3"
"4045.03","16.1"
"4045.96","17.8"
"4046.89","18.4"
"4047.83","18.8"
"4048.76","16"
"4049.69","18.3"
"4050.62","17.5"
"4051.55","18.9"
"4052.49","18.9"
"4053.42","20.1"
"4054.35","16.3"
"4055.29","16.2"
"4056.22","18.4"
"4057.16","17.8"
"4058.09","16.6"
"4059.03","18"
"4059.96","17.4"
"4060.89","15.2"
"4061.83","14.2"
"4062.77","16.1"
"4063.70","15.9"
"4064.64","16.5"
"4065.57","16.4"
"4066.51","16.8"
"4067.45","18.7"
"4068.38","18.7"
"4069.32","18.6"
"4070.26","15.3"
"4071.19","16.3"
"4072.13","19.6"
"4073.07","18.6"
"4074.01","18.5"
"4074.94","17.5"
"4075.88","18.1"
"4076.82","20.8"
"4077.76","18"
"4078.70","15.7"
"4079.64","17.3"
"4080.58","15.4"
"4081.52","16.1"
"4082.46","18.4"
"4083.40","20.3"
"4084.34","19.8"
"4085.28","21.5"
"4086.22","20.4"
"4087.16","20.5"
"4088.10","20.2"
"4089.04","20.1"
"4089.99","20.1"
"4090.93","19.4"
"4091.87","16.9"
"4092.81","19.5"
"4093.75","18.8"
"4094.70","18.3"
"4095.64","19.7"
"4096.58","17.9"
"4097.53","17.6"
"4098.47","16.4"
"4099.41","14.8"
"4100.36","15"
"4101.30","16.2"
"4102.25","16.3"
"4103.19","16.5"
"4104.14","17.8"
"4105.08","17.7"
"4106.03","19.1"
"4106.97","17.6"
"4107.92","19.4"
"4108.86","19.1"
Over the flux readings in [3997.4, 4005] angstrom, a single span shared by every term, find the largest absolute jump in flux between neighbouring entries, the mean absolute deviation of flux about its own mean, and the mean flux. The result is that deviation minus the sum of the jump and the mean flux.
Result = -19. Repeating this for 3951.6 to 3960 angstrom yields -16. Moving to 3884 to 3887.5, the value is -11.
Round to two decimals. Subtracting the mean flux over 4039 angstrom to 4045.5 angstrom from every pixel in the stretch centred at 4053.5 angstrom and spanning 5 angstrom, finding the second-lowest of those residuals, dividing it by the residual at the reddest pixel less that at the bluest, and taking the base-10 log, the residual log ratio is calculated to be -0.17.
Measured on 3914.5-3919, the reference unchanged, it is 0.52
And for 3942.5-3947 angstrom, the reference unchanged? 1.38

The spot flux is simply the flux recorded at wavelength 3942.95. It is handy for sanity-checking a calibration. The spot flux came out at 10.9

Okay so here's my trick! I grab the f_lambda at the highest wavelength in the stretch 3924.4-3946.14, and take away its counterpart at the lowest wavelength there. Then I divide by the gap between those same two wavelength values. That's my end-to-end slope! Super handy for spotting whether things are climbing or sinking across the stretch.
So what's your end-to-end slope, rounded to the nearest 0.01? 0.11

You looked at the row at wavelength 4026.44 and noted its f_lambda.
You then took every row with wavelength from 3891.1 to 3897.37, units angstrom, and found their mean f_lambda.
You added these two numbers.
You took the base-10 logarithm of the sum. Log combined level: 1.52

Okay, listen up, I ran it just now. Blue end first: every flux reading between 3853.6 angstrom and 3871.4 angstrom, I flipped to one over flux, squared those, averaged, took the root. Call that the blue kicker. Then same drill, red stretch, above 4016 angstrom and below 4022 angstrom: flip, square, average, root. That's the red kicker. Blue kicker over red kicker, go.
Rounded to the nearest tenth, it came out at 1.9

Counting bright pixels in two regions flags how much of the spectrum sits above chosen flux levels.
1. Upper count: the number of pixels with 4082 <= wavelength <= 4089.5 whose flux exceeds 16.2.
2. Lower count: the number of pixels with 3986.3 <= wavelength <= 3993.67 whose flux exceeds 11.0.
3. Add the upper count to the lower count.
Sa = 16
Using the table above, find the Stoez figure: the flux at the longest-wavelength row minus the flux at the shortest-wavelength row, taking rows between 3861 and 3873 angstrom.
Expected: -5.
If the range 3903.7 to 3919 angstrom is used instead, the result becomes 1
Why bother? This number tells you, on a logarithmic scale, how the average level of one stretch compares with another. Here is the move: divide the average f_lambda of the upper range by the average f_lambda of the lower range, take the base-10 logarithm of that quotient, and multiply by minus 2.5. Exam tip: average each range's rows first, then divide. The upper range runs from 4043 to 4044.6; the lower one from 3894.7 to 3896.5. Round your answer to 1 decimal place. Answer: -0.5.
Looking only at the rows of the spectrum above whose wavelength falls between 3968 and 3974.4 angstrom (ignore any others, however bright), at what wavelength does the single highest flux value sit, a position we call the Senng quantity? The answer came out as 3972.11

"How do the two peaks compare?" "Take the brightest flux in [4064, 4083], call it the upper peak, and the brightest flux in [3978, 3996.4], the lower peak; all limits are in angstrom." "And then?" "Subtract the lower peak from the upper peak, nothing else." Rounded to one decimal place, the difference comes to 2.5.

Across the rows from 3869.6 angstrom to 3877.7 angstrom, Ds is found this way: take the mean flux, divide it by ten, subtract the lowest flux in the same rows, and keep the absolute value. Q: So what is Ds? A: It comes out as 6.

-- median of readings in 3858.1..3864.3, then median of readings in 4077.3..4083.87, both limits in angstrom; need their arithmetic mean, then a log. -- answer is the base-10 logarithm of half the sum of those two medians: 1.12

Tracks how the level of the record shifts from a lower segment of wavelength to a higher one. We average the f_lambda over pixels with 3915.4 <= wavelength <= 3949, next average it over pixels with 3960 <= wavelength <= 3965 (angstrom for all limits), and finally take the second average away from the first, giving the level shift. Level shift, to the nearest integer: -1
